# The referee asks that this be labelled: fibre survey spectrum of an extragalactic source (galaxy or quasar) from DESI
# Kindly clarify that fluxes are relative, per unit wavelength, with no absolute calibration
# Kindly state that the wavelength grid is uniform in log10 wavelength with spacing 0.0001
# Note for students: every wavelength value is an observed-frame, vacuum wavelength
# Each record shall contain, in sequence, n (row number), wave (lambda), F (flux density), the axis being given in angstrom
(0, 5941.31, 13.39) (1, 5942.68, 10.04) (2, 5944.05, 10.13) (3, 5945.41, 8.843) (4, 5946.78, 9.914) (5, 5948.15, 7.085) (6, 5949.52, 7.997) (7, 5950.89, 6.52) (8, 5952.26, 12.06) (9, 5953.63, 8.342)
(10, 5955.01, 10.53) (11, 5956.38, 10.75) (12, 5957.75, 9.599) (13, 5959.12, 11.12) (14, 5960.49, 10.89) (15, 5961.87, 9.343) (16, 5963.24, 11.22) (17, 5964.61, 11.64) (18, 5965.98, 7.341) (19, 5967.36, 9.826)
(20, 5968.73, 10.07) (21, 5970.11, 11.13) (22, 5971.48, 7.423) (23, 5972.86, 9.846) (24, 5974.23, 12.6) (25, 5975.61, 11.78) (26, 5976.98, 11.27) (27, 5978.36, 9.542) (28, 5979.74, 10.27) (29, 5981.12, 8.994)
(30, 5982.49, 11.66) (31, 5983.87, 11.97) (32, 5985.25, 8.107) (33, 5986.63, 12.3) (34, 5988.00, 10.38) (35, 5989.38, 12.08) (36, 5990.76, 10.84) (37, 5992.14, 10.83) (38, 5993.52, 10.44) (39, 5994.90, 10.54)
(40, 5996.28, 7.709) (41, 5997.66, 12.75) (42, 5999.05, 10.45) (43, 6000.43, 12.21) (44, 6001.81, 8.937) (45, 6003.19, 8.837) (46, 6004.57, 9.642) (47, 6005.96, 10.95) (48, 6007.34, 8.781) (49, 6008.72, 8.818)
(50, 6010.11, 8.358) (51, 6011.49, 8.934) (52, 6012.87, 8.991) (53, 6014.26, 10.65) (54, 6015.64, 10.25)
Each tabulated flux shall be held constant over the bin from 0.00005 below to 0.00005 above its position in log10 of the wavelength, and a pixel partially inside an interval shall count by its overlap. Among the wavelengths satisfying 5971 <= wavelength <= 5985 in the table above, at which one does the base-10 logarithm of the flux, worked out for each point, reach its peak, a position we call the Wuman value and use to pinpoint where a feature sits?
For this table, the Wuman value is 5974.23 angstrom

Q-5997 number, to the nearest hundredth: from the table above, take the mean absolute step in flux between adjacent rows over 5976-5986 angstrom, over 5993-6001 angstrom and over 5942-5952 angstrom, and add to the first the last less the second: 0.63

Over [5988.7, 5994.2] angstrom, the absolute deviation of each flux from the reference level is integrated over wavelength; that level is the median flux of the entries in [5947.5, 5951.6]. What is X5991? 22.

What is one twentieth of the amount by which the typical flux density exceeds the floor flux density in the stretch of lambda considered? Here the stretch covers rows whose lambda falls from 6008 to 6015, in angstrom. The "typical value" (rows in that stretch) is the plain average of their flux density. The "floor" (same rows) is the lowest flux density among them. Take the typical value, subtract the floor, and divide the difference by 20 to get 0.04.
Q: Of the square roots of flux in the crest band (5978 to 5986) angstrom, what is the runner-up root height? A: 3.41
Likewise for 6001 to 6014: 3.11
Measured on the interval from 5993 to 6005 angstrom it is 3.49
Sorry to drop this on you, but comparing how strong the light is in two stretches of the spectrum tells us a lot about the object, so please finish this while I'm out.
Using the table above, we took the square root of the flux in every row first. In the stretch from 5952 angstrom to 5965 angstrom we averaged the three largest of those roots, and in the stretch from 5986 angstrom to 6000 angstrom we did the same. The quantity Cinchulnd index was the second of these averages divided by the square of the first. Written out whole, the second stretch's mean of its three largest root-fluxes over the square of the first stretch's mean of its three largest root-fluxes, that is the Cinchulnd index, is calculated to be 0.302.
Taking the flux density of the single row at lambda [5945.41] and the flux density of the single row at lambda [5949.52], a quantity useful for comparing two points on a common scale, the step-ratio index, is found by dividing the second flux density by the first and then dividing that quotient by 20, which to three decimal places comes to 0.045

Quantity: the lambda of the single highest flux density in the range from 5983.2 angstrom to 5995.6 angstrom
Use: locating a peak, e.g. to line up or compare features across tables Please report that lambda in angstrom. 5986.63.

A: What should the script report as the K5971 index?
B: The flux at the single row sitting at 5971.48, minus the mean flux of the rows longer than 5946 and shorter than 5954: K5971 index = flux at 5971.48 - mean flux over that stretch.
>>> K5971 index -1.2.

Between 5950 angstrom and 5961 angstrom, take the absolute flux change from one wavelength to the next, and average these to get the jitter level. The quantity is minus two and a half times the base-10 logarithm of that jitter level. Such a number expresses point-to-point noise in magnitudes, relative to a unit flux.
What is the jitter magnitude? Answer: -0.80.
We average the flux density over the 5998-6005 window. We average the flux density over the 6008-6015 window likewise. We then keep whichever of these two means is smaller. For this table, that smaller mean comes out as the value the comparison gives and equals 9.2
